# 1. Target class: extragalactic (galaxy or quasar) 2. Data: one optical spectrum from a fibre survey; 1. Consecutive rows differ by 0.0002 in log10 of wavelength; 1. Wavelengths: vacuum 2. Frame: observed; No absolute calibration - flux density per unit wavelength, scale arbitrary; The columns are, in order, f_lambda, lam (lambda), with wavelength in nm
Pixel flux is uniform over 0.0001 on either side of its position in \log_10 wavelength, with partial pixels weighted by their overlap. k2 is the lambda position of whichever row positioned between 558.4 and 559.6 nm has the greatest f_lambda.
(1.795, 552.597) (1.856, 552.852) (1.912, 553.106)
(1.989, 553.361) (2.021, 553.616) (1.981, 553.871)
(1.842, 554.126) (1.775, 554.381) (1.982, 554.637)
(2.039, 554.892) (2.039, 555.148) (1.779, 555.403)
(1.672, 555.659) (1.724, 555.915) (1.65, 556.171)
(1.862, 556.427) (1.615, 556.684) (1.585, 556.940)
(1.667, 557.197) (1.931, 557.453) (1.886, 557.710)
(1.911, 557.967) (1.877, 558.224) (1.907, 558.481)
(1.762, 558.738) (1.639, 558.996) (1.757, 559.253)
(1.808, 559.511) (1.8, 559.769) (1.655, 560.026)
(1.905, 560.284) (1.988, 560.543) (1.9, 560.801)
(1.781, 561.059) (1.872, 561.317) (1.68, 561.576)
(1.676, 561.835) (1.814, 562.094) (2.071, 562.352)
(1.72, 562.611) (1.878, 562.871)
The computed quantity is 558.481 nm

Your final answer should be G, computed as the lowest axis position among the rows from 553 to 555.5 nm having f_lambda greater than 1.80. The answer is 553.106 nm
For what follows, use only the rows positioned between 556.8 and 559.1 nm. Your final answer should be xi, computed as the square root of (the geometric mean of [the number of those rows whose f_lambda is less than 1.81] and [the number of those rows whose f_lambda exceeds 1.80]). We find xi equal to 2.11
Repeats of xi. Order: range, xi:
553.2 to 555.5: 1.93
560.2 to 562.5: 2.06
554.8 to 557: 2.06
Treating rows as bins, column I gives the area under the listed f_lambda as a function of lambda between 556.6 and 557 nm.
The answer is 0.64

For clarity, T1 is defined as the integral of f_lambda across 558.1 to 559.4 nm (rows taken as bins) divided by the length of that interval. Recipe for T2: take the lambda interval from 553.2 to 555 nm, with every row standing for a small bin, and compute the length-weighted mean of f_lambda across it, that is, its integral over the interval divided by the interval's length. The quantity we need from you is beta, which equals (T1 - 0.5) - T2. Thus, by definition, -0.66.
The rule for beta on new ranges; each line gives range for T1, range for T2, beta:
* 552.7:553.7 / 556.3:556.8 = -0.30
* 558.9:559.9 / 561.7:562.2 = -0.48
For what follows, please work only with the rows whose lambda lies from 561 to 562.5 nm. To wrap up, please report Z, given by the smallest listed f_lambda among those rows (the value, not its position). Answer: 1.676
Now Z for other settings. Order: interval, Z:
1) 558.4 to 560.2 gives 1.639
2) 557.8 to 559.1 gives 1.639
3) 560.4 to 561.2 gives 1.781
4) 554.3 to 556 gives 1.672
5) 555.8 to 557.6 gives 1.585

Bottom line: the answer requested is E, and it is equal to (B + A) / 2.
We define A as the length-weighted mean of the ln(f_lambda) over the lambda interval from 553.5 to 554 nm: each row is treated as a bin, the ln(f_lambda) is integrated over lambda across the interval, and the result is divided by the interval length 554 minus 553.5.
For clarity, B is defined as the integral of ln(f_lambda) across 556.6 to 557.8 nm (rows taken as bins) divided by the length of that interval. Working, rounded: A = 0.693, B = 0.549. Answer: 0.62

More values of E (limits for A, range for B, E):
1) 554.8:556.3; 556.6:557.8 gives 0.57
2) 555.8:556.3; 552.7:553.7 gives 0.59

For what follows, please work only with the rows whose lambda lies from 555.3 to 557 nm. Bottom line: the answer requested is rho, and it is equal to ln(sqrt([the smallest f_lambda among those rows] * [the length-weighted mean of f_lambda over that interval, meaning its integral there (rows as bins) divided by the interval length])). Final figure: 0.50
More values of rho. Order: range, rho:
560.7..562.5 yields 0.56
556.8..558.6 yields 0.53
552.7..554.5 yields 0.61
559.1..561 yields 0.55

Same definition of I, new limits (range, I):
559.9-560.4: 0.89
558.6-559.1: 0.85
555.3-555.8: 0.86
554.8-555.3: 1.01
